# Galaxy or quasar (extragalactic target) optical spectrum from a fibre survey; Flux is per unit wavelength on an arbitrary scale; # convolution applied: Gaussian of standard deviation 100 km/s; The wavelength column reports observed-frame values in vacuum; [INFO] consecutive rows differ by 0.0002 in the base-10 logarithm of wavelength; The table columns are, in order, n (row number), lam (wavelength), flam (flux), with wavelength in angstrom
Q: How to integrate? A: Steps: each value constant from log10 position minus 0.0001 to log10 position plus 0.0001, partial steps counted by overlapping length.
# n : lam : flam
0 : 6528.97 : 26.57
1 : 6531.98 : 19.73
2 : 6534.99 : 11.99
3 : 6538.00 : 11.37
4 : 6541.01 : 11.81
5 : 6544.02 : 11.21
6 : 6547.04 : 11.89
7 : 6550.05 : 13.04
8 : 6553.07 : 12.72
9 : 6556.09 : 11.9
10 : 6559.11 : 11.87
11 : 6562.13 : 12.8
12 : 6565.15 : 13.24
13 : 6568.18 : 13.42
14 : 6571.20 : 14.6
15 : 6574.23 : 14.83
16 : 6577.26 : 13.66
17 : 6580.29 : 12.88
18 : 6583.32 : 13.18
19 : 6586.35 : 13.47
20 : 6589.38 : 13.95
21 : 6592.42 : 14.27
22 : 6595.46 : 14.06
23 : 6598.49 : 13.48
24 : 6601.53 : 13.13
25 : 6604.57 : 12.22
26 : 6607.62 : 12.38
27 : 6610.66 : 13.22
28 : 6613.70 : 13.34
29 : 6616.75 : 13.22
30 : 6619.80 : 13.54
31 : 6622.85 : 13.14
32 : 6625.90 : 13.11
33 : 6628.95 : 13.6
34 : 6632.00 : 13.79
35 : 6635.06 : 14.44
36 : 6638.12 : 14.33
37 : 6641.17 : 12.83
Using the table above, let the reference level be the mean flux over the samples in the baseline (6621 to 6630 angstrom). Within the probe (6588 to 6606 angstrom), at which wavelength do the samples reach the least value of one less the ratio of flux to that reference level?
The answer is 6592.42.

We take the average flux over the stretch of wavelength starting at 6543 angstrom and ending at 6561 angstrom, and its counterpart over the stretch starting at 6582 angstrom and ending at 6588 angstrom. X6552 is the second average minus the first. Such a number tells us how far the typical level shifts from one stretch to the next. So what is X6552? 1.22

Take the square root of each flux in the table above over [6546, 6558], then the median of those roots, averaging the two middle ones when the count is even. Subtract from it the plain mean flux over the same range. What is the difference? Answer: -8.88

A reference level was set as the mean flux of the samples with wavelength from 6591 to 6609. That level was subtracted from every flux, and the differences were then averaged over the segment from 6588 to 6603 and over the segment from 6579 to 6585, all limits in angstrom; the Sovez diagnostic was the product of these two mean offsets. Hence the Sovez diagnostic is -0.1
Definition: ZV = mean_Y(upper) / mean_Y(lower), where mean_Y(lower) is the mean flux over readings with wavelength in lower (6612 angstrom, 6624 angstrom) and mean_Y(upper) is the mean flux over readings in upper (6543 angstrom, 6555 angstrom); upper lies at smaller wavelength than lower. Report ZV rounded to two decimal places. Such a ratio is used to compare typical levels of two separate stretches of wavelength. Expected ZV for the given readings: 0.92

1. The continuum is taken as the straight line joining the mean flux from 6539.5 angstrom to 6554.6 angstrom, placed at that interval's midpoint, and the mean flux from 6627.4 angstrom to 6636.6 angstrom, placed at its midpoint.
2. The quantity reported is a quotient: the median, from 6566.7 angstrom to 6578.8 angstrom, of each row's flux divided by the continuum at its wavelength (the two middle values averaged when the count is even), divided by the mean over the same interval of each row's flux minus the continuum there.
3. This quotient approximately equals 1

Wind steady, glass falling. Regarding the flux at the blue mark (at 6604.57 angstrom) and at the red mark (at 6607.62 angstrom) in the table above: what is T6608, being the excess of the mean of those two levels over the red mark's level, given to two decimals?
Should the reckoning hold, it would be -0.08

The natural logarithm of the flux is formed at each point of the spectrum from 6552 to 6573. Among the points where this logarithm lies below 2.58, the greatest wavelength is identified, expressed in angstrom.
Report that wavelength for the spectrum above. 6562.13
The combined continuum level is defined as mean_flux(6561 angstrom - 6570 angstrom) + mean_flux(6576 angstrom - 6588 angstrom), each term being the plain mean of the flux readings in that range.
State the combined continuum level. 26.5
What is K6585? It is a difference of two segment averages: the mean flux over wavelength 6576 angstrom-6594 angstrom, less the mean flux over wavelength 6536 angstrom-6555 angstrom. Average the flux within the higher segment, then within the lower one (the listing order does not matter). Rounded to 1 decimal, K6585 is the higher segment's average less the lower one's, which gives 1.6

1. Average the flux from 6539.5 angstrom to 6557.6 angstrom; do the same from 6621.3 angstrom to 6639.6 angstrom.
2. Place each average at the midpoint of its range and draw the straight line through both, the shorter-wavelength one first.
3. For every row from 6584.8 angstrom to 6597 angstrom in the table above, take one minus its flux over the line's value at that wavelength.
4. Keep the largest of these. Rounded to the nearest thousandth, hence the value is -0.048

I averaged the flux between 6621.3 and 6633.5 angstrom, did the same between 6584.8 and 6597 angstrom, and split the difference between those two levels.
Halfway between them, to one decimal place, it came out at 13.7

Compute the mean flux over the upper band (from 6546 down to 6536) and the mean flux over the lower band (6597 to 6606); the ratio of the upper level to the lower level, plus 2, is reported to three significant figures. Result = 2.89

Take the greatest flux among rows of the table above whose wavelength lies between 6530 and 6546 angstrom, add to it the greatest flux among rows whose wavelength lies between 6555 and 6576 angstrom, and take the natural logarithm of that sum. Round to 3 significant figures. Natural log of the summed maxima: 3.54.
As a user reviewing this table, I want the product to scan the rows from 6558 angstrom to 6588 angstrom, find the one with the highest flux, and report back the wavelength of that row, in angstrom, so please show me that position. 6574.23 angstrom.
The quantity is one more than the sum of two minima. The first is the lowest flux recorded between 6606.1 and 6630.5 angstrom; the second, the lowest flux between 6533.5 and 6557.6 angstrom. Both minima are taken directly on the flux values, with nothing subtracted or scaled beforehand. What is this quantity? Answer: 24.6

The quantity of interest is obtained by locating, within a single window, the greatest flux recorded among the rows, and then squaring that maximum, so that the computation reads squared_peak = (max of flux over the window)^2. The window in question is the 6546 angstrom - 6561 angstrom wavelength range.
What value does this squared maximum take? 170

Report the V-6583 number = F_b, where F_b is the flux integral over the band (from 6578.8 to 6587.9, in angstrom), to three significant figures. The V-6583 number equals 120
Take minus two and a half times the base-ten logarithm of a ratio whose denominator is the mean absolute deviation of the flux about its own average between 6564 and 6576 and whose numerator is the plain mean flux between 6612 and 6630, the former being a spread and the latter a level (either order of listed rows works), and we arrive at -3.2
